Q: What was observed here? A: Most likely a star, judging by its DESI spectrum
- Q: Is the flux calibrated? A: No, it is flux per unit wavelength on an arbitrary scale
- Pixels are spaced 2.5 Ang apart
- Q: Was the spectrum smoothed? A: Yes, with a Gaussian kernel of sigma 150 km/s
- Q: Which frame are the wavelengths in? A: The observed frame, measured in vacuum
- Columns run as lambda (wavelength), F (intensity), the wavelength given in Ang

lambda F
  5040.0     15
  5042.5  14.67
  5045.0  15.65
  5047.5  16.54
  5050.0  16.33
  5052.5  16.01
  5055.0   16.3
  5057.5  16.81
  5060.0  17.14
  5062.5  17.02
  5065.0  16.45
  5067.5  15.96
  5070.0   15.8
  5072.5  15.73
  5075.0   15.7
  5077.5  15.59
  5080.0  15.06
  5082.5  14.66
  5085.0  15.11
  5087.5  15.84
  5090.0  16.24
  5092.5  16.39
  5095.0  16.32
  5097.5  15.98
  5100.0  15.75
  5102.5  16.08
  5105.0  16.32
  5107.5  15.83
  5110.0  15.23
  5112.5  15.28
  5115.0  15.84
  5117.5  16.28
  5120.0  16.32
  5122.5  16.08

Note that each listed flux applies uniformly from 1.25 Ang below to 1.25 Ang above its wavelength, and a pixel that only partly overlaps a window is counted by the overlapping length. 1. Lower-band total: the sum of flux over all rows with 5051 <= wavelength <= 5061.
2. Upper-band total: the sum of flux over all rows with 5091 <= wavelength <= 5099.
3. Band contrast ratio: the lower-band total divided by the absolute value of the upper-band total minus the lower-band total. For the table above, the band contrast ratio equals 3.8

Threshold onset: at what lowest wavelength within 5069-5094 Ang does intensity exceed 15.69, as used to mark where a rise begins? 5070.0 Ang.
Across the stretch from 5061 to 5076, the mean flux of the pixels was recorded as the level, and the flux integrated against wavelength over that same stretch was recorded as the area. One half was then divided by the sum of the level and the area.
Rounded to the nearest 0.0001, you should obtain 0.0019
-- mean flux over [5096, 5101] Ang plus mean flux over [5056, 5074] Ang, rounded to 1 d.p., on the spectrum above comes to 32.3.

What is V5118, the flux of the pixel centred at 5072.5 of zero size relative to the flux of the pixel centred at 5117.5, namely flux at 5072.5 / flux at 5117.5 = 0.97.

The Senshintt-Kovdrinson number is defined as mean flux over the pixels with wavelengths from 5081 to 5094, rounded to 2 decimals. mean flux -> 15.65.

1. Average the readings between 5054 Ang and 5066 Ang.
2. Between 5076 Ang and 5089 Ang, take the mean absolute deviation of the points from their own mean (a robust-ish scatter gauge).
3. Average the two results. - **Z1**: 8.56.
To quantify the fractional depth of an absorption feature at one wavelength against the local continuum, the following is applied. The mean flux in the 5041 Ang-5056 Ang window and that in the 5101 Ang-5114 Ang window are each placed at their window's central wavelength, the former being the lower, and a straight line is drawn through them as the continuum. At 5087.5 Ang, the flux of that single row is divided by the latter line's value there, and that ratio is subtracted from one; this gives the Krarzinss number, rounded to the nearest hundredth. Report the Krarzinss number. 0.00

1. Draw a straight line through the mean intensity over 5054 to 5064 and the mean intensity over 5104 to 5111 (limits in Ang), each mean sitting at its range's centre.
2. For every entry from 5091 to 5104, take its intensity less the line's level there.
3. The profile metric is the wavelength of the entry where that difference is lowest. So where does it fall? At 5100.0 Ang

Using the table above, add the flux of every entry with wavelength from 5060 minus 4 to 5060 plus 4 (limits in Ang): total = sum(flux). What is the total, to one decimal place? 51.0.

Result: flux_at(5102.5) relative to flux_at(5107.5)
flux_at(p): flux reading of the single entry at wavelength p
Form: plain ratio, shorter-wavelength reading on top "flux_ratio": 1.02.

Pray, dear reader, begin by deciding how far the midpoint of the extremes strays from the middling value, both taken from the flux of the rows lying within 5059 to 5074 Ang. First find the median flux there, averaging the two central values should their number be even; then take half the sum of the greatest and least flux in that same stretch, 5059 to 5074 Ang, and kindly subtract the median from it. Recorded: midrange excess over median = 0.23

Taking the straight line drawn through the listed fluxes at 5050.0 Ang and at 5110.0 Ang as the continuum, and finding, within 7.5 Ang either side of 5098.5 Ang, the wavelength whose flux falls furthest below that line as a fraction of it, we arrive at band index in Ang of 5100.0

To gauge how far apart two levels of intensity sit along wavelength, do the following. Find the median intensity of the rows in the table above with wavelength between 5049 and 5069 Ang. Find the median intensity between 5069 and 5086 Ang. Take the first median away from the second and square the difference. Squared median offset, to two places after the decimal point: 0.64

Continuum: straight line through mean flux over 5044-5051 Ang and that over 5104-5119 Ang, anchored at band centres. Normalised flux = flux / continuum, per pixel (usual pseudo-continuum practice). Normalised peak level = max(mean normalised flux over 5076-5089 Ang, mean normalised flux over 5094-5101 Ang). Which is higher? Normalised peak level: 1.01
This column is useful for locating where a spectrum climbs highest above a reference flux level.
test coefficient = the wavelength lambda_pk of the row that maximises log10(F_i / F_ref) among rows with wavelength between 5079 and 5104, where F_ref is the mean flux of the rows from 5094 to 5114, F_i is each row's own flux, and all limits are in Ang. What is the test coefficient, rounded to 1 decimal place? 5092.5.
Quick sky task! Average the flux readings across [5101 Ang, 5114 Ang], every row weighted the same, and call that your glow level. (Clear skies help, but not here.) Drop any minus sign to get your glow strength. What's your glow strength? 15.7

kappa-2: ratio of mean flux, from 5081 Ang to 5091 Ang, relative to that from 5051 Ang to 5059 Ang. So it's 0.94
